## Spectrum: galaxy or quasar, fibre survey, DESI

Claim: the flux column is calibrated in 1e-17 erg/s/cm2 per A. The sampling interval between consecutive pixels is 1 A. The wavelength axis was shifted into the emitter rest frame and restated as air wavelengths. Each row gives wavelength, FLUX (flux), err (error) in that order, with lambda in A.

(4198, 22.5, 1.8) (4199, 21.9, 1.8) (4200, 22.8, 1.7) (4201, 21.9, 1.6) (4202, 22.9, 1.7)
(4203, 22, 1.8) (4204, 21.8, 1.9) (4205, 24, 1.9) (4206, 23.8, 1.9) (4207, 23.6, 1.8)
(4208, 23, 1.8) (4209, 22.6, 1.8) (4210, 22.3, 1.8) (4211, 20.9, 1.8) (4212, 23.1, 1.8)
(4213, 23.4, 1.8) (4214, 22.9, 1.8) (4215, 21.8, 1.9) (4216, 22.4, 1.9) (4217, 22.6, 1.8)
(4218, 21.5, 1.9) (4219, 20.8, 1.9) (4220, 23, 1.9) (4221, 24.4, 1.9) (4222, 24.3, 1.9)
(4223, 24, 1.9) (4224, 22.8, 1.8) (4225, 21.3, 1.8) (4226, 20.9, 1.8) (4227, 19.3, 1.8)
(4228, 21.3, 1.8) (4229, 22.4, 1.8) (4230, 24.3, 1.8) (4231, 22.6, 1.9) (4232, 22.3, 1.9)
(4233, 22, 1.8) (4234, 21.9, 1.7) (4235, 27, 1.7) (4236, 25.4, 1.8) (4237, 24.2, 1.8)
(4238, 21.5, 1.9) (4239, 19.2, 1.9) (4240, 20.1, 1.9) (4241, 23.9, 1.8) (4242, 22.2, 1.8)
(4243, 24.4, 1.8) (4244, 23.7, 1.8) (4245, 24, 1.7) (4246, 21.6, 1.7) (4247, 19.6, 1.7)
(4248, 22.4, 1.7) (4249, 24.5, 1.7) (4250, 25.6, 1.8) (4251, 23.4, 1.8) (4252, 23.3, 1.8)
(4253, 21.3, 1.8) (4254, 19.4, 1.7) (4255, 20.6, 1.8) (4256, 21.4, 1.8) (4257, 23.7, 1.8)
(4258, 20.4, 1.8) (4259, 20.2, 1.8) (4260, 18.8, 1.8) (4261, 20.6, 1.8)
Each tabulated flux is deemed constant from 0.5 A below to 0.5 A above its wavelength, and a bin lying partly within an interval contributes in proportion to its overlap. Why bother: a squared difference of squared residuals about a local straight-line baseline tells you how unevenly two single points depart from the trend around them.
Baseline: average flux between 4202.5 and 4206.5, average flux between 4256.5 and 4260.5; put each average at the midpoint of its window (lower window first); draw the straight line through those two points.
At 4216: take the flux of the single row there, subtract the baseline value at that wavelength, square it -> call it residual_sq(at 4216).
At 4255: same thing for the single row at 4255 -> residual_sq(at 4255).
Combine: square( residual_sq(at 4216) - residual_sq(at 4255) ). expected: 0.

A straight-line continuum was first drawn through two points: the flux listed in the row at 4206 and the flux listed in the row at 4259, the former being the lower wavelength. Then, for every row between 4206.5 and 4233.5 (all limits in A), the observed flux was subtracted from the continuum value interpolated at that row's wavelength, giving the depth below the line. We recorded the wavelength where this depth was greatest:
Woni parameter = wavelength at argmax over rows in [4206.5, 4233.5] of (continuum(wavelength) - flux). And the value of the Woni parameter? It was 4227 A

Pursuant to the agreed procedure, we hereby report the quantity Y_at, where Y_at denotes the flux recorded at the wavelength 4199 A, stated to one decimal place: 21.9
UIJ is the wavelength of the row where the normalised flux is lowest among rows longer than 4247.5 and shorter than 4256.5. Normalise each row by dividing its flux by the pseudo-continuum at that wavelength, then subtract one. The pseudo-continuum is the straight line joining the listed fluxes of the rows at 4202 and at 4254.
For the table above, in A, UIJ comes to 4254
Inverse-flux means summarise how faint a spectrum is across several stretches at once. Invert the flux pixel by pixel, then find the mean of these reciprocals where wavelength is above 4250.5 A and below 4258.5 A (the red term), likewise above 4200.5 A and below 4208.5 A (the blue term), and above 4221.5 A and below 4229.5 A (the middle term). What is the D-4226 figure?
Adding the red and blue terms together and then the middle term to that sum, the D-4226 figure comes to 0.1357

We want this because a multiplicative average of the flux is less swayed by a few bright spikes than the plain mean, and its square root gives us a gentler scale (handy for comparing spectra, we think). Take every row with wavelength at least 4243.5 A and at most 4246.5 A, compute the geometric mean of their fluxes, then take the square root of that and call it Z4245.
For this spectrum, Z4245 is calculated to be 4.80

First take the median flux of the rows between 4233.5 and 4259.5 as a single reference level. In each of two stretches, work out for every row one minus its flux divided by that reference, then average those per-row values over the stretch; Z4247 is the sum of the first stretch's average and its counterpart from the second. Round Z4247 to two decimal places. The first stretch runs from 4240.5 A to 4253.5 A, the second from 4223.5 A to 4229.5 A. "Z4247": 0.01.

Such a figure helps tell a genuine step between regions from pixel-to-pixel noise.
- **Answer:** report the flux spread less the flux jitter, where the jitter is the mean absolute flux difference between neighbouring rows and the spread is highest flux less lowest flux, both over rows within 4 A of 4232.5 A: 3.5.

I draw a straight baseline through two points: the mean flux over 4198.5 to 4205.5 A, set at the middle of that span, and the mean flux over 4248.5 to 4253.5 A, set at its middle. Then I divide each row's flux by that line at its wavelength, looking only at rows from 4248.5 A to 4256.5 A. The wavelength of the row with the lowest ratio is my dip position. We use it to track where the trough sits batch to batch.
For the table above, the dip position 4254 A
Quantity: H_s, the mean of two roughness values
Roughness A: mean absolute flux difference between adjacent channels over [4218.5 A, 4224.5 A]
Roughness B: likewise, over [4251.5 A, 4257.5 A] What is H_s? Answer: 1.34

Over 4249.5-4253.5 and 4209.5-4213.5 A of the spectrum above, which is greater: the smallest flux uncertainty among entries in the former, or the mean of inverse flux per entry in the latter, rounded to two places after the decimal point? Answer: 1.80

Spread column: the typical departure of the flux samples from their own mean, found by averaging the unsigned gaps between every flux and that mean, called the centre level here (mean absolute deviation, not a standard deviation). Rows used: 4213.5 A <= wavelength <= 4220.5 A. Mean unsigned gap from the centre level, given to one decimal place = 0.7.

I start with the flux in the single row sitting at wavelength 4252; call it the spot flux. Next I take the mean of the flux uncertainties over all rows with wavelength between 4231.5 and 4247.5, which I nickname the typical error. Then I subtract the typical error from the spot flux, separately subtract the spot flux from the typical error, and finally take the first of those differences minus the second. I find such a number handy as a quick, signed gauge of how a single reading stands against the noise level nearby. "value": 43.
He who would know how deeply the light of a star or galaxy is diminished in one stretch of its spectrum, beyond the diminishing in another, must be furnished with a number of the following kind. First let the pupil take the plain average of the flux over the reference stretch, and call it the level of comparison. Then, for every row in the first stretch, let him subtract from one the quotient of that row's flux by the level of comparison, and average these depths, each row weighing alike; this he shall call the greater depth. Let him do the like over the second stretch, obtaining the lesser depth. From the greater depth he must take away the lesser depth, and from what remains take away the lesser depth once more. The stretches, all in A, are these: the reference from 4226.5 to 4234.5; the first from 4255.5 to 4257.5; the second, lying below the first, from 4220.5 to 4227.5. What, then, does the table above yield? 0.013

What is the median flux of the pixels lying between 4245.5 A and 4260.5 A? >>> 21.4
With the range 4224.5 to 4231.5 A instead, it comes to 21.3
